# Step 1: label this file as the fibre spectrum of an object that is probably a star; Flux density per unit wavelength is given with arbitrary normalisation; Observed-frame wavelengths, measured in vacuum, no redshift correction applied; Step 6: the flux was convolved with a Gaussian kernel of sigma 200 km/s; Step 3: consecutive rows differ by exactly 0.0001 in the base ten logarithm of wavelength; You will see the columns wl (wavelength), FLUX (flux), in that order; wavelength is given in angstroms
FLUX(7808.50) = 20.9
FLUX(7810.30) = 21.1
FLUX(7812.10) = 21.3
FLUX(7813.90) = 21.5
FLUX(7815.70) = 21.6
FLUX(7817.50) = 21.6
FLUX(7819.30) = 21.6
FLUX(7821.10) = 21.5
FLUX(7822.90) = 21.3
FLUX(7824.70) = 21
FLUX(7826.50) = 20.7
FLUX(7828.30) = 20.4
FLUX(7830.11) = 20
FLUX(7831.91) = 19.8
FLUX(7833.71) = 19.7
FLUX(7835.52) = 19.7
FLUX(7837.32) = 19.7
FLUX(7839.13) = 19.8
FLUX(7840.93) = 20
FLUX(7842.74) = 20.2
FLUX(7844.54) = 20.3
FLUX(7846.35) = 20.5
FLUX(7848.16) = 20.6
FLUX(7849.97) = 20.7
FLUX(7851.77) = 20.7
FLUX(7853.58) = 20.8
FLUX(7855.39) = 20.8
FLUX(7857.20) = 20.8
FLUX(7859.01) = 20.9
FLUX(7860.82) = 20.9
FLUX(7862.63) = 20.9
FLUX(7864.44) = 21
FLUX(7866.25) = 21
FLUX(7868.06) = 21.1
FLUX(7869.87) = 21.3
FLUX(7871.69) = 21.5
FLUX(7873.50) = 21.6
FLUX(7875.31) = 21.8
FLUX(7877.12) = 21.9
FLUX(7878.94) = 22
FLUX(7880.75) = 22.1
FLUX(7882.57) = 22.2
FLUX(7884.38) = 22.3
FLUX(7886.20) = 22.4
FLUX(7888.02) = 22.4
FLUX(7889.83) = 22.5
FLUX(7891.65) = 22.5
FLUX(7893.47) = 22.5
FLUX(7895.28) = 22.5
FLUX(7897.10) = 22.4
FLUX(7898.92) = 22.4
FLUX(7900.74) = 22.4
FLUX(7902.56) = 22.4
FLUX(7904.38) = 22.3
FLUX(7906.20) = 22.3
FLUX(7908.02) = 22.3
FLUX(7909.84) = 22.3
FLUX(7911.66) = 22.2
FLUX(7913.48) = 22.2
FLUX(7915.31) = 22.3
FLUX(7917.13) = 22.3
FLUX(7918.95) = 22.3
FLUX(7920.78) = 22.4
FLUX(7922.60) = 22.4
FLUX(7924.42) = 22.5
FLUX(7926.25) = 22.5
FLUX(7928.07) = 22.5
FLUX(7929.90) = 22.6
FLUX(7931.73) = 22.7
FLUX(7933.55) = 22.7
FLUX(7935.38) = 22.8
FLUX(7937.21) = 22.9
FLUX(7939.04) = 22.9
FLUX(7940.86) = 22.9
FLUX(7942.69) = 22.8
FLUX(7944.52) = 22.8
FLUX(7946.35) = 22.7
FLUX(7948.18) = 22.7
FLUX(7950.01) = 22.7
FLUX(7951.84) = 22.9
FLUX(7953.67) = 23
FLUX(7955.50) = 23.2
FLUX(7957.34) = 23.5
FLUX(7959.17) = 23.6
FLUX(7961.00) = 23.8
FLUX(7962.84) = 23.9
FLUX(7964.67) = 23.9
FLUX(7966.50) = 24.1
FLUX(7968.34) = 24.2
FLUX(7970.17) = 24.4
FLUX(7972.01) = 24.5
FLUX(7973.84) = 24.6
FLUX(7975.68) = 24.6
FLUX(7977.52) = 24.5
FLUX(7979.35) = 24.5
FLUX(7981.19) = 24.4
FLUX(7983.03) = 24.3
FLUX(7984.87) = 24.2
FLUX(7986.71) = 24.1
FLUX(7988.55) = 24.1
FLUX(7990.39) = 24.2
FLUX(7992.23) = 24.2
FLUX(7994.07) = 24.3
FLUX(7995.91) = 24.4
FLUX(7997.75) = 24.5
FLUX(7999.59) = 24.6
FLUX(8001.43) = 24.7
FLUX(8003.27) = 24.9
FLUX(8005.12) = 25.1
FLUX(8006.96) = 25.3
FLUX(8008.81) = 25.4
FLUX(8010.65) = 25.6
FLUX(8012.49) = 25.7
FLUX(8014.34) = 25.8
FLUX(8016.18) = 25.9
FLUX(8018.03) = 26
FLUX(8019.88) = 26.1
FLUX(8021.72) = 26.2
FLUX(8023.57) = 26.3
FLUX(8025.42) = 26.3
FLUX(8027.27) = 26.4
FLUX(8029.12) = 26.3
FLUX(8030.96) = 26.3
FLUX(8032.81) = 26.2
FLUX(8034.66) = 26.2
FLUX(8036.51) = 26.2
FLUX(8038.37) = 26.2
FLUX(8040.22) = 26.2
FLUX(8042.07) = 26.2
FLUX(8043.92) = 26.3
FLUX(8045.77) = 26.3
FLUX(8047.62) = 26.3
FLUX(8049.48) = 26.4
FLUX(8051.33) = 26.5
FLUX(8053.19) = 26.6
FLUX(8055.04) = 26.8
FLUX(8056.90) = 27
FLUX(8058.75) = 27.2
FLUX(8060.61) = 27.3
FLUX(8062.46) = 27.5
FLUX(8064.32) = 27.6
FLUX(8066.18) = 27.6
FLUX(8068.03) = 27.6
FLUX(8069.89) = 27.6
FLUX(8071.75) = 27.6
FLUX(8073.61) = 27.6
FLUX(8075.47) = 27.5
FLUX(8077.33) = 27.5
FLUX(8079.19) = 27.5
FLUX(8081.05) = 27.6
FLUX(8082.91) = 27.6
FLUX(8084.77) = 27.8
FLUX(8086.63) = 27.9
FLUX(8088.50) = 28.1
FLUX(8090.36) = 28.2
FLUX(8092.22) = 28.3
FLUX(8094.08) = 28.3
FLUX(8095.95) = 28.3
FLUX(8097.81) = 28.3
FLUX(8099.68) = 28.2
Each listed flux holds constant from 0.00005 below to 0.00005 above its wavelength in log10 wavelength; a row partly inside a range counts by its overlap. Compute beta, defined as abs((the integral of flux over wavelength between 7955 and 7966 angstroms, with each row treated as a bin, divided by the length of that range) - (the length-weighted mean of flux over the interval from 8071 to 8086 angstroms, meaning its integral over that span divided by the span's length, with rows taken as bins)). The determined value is 3.9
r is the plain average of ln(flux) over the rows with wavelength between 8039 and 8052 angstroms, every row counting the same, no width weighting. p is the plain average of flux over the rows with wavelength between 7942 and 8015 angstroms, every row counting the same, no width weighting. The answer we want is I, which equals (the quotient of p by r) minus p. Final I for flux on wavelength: -16.8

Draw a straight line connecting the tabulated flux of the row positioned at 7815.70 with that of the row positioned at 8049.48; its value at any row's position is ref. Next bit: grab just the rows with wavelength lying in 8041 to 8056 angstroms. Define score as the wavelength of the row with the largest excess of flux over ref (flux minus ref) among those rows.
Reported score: 8055.04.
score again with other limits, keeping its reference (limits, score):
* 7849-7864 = 7853.58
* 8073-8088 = 8086.63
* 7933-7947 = 7937.21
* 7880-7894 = 7889.83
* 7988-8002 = 8001.43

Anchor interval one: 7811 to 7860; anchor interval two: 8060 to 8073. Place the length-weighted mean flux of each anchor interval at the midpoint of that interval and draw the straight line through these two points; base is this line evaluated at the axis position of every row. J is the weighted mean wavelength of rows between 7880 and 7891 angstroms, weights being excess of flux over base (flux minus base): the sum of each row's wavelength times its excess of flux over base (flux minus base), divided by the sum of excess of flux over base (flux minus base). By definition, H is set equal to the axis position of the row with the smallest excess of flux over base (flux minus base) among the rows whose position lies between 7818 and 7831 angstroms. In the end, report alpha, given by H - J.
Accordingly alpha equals -55.9 angstroms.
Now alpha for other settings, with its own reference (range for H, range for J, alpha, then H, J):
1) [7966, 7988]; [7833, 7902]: 139.7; 7986.71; 7847.1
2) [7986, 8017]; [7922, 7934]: 64.1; 7992.23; 7928.1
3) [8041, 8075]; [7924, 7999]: 87.8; 8047.62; 7959.8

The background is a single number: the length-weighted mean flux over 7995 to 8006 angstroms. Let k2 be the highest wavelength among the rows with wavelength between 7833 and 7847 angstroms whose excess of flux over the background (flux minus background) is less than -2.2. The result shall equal 7846.35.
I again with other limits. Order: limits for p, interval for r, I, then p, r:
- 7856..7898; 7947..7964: -14.8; 22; 3.15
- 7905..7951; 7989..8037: -15.6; 23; 3.24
